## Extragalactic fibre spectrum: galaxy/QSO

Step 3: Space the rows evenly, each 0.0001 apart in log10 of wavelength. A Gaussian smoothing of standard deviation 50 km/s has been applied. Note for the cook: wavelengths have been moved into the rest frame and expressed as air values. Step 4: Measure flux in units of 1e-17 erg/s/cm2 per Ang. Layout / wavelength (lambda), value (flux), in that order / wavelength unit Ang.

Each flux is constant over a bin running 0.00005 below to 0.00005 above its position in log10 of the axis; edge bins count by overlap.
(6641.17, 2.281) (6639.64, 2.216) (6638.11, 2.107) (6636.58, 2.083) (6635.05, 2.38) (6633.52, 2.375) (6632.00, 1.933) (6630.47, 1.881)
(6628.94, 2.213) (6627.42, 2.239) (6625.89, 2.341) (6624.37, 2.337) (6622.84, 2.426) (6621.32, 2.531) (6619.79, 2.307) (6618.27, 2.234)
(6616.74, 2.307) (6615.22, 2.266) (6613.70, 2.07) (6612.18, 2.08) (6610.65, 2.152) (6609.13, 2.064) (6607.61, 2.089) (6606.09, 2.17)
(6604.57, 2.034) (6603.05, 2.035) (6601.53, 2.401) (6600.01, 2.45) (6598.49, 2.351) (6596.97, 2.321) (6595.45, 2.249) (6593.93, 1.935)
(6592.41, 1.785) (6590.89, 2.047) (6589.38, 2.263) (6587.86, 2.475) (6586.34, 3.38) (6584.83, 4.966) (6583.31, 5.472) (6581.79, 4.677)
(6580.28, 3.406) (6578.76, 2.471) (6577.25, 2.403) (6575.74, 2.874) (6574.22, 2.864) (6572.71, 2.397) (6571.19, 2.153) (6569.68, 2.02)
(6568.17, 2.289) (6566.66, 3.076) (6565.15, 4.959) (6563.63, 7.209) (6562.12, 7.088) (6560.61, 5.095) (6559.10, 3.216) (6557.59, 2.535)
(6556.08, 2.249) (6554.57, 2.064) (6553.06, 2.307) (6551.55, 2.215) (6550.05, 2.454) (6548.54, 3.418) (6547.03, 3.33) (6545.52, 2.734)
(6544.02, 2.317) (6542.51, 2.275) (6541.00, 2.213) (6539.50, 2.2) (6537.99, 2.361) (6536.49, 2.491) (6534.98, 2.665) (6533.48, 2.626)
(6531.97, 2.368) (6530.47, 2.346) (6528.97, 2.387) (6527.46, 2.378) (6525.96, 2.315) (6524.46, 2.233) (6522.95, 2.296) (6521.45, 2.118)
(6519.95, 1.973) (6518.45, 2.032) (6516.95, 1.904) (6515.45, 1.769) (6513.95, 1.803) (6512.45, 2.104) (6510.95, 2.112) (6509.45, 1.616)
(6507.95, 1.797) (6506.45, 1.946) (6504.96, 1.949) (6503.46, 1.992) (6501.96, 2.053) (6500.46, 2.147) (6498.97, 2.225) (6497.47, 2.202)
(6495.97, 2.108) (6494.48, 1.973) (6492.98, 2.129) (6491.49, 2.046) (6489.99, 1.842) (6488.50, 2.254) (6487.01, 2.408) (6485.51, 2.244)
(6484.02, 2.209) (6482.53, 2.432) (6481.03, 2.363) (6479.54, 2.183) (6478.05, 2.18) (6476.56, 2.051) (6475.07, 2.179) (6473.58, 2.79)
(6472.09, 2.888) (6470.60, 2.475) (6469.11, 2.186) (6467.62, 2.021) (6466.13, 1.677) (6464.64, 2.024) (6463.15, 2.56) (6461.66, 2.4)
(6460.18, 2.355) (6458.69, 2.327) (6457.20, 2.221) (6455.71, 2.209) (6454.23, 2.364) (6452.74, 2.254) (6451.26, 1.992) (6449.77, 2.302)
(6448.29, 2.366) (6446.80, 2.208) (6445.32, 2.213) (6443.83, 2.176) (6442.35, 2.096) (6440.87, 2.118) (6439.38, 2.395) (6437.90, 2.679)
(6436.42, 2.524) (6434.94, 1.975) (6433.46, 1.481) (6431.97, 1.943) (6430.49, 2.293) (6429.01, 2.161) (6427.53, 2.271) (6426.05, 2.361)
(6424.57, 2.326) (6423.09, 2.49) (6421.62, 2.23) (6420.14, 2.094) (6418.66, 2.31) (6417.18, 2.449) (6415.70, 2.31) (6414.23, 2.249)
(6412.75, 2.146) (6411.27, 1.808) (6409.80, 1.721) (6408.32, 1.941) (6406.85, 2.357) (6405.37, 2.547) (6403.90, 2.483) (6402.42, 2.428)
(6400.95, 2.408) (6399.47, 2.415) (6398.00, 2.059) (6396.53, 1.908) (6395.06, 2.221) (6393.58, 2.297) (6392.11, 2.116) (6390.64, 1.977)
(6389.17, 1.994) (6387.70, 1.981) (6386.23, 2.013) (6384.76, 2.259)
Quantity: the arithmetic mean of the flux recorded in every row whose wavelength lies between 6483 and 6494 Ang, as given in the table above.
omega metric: 2.16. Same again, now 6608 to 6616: 2.13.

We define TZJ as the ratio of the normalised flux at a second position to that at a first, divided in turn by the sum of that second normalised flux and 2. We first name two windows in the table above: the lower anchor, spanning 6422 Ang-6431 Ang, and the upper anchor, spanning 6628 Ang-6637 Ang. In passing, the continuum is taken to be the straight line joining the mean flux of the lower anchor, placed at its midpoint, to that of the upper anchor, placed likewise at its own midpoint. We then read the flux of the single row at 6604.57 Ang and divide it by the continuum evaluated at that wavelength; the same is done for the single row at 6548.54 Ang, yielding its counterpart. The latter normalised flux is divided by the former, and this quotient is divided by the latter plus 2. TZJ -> 0.46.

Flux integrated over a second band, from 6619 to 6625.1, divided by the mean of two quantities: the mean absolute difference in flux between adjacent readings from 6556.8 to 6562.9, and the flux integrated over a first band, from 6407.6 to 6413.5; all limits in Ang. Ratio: 2.3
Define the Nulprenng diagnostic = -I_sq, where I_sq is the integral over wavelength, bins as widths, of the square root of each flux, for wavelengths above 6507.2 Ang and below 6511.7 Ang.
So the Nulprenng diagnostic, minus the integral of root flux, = -6.09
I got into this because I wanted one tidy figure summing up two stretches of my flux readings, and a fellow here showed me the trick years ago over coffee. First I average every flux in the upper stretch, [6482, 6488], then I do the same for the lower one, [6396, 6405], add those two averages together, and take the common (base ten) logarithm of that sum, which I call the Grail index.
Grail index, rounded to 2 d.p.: 0.66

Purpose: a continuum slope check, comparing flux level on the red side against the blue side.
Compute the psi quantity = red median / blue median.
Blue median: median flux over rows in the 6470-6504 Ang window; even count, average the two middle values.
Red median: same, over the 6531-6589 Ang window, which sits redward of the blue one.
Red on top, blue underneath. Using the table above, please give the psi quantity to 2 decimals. 1.15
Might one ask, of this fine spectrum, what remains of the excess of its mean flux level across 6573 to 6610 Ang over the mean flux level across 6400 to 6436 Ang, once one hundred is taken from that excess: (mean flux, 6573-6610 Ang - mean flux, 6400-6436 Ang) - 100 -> -99.5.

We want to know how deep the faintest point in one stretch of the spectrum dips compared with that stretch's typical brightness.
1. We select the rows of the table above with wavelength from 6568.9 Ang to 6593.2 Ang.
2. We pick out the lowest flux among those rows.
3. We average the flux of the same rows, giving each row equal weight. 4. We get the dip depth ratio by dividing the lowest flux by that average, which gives 0.60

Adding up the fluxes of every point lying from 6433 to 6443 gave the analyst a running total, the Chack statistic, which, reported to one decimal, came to 15.3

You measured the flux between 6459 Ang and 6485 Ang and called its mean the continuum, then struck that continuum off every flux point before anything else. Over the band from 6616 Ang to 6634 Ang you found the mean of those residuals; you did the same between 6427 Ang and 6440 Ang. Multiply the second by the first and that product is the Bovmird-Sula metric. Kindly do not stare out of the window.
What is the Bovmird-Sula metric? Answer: 0.00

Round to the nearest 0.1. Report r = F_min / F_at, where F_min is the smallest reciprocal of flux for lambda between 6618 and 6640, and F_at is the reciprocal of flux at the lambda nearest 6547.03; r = 1.3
